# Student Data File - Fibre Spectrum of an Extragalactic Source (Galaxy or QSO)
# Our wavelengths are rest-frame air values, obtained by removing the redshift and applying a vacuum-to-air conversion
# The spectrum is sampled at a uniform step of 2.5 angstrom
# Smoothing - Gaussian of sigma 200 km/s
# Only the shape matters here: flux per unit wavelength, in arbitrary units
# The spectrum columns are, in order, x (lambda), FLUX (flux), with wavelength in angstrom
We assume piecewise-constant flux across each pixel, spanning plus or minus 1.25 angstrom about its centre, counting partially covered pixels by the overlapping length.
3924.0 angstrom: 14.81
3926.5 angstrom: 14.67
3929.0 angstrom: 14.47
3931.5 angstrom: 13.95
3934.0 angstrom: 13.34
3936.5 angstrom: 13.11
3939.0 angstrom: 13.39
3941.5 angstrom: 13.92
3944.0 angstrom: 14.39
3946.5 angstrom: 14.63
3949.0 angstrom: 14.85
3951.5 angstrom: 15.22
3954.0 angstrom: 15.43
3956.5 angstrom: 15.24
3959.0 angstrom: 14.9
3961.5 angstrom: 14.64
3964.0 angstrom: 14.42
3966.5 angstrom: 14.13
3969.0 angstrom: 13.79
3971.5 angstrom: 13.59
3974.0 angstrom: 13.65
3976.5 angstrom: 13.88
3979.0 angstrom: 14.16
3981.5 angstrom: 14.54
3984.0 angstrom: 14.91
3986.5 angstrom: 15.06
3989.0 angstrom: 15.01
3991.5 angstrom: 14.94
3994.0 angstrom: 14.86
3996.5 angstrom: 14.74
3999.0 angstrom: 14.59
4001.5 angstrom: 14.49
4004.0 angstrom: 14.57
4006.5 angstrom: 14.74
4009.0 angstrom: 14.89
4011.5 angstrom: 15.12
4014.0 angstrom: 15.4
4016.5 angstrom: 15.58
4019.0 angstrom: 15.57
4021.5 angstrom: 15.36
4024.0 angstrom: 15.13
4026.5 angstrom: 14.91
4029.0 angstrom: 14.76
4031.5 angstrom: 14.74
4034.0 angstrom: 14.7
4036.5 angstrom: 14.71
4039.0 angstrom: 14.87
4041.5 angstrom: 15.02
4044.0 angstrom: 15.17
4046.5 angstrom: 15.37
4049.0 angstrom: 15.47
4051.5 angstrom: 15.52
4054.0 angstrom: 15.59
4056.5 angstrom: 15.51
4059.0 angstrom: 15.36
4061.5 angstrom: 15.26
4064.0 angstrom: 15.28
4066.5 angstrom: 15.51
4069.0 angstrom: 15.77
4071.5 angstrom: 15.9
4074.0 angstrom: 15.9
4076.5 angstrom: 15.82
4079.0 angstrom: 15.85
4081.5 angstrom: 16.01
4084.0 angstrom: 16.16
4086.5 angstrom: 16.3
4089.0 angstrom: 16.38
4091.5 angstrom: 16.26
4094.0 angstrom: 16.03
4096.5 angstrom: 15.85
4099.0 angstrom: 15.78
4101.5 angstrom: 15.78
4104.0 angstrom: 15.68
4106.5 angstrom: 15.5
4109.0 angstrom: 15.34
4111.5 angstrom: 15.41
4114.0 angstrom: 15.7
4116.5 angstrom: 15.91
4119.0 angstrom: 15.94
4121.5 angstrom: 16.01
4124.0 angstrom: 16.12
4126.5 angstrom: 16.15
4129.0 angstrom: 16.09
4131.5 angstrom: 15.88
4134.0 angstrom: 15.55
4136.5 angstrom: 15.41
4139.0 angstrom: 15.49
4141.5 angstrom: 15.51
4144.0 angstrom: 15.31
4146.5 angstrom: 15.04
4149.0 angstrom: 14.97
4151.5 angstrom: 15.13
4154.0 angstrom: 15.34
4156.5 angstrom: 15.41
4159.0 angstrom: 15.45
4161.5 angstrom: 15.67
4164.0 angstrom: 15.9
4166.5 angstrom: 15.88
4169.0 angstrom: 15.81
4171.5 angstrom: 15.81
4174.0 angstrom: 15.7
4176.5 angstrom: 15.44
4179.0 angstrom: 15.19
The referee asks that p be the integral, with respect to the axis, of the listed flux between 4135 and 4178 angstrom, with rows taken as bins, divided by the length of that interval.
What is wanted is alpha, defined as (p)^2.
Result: 240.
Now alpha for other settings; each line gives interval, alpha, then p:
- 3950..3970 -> 217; 14.7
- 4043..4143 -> 248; 15.7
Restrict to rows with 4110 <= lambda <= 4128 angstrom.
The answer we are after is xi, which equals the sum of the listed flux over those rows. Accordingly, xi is 111.2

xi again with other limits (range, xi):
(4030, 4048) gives 104.6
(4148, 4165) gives 107.9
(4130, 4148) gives 108.2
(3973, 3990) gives 101.2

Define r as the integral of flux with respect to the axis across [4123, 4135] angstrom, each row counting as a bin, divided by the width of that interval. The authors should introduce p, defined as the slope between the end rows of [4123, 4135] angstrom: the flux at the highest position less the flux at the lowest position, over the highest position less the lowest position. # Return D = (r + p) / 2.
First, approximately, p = -0.06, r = 16.0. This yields 8.0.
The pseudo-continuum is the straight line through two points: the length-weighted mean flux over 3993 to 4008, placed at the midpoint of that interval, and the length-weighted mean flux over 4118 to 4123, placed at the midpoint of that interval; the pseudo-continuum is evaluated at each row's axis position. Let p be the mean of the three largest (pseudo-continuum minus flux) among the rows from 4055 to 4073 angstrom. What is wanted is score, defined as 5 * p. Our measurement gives 0.2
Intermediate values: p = 0.04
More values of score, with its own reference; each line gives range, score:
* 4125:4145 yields 4.0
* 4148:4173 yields 5.9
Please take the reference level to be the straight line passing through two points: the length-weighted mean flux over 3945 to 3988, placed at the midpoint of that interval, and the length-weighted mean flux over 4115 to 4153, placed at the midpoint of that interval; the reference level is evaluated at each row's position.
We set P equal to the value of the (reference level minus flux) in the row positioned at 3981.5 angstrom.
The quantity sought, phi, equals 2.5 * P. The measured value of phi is 0.2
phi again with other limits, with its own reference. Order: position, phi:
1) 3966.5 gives 1.0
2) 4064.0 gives -0.3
